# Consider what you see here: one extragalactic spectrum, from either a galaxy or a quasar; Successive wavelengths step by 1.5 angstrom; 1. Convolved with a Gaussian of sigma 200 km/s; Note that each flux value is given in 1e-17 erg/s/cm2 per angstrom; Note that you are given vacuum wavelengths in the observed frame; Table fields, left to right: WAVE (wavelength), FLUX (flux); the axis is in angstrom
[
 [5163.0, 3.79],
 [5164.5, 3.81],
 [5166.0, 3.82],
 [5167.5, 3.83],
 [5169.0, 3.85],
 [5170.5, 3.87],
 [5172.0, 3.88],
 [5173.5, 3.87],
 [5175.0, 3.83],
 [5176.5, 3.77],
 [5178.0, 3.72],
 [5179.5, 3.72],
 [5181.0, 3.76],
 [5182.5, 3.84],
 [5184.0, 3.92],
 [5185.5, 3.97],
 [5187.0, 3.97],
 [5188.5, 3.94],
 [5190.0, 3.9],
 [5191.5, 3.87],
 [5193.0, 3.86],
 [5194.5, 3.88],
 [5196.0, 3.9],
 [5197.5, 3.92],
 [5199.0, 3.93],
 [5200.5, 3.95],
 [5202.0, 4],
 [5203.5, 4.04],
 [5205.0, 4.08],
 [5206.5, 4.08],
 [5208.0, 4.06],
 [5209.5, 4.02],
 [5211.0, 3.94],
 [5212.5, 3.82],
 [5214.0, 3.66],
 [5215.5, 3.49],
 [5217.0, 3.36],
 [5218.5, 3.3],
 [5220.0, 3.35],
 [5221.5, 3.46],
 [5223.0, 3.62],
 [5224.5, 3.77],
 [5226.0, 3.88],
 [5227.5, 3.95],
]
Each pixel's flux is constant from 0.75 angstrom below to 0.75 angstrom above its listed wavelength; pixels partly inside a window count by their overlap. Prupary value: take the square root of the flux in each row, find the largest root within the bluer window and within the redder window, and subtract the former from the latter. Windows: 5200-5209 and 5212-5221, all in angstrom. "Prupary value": -0.065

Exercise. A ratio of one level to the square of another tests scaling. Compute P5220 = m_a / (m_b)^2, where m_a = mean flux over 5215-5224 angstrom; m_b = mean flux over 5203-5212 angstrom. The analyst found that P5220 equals 0.21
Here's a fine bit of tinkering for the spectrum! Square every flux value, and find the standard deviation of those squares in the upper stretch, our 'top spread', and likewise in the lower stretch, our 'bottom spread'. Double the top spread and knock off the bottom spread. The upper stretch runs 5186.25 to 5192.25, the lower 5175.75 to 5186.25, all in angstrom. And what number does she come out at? -0.1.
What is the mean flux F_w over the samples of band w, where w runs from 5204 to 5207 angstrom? 4.08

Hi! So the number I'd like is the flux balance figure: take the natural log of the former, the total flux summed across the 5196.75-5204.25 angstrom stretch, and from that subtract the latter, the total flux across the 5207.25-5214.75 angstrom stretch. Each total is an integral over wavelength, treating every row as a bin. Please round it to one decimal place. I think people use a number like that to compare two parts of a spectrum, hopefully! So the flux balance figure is -25.9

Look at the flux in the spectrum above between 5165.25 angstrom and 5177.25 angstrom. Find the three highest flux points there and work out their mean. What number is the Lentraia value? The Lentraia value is 3.87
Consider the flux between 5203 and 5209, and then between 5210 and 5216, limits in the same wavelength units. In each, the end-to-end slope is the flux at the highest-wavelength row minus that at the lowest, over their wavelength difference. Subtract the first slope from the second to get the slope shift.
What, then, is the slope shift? -0.104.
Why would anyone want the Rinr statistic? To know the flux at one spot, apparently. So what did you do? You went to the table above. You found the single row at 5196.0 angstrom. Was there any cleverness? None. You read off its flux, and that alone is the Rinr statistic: 3.9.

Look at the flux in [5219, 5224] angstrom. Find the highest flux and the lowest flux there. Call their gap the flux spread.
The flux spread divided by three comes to 0.09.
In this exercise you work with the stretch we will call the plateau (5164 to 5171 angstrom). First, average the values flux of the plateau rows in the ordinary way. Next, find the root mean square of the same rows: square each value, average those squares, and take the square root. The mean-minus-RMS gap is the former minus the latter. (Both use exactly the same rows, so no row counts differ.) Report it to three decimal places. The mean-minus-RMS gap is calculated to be 0.000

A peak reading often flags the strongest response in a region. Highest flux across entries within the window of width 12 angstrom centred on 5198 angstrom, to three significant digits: 4.04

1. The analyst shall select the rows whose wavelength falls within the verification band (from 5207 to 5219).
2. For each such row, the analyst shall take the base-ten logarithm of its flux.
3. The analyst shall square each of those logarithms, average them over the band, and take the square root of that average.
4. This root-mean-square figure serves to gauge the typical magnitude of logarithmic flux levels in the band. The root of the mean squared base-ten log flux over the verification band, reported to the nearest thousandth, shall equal 0.569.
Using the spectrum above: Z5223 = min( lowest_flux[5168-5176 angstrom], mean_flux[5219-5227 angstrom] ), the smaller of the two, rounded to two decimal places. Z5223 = 3.62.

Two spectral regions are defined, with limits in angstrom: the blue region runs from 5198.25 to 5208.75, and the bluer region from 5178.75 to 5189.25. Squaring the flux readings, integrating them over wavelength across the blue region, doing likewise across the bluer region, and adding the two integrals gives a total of 327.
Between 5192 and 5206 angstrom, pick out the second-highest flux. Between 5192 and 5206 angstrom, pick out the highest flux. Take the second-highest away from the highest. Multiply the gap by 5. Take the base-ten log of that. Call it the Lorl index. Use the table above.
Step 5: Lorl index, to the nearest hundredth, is -0.70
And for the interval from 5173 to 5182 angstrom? -0.70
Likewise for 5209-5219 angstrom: -0.40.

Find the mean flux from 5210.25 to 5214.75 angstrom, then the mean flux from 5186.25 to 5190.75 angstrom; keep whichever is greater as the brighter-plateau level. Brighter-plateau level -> 3.94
